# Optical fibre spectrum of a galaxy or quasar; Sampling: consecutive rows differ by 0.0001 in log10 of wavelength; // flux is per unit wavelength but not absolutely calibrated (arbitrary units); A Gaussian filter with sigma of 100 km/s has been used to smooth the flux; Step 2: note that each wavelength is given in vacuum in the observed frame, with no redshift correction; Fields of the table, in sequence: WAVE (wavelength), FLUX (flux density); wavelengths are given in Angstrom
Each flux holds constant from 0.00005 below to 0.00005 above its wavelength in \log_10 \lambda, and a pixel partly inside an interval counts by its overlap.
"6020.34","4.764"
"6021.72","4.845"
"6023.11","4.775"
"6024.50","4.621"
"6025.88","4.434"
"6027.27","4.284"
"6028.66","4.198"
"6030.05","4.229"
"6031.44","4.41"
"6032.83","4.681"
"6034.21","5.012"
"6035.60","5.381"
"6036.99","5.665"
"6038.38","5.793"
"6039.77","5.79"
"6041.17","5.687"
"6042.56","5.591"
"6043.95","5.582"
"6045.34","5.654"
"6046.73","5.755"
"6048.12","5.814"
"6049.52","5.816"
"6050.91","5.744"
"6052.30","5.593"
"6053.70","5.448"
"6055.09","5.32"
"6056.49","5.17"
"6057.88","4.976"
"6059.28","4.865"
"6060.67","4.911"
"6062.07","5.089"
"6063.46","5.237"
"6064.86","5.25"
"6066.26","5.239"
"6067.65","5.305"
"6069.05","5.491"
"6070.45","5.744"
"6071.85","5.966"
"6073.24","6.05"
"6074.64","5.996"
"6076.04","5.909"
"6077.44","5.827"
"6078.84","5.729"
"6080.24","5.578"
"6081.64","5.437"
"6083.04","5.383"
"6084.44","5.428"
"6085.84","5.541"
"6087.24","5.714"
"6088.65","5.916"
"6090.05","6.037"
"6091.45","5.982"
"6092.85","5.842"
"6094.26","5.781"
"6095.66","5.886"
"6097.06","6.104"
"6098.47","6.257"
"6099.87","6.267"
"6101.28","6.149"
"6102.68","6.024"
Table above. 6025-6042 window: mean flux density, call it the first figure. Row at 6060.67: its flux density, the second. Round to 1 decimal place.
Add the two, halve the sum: 4.9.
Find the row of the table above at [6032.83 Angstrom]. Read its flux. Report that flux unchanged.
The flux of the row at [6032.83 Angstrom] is 4.681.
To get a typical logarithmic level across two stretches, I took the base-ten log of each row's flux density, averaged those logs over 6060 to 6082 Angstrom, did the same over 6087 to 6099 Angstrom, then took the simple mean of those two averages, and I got 0.759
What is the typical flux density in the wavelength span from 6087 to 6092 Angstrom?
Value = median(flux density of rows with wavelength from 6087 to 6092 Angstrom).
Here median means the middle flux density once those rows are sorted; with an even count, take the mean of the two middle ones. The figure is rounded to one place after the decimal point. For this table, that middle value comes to 5.9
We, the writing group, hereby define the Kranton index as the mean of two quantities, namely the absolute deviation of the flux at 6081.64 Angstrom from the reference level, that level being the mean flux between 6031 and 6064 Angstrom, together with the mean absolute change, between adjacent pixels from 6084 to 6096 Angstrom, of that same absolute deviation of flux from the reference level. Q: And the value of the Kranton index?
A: 0.09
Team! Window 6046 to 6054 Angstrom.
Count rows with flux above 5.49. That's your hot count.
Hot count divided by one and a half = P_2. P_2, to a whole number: 3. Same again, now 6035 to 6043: 3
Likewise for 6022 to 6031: 0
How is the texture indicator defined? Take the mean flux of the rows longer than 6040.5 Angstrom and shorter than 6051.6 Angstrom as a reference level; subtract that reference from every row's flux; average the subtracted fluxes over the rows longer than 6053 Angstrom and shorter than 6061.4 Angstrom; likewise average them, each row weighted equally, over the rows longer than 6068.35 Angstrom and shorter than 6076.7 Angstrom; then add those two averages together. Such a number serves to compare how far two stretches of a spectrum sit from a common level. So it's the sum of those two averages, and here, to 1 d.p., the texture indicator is -0.4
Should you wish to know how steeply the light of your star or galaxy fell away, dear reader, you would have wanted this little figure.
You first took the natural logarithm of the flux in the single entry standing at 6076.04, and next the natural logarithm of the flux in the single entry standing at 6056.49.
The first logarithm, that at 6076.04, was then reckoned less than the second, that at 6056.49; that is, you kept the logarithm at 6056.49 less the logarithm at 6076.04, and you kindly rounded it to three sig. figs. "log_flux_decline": -0.134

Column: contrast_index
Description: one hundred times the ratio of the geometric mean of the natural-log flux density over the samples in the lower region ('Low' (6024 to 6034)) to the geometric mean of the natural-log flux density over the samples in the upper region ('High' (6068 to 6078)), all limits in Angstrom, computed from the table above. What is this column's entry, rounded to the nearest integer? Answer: 84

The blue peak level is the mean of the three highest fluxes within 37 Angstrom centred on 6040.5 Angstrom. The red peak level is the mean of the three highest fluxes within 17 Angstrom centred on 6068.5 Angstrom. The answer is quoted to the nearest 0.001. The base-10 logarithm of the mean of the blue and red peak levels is 0.771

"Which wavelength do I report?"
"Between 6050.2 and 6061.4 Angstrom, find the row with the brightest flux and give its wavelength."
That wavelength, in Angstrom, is 6050.91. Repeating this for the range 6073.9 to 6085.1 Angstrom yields 6074.64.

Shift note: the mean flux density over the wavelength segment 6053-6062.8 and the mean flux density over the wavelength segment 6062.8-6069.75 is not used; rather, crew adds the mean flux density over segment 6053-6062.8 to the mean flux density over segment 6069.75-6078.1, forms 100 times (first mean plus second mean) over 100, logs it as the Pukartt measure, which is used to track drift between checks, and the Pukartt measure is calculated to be 11.0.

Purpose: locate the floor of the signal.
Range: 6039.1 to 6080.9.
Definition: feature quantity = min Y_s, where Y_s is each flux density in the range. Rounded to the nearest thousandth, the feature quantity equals 4.865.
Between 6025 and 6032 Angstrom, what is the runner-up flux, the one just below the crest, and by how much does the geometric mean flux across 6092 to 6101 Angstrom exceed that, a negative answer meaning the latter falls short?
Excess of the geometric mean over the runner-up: 1.6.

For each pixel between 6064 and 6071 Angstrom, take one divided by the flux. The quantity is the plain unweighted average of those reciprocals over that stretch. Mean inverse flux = 0.185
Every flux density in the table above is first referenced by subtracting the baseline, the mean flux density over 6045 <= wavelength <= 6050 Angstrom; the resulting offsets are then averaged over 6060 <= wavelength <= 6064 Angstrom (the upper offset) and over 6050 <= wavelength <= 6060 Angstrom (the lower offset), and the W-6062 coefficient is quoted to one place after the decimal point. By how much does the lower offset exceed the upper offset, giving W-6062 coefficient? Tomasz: 0.2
